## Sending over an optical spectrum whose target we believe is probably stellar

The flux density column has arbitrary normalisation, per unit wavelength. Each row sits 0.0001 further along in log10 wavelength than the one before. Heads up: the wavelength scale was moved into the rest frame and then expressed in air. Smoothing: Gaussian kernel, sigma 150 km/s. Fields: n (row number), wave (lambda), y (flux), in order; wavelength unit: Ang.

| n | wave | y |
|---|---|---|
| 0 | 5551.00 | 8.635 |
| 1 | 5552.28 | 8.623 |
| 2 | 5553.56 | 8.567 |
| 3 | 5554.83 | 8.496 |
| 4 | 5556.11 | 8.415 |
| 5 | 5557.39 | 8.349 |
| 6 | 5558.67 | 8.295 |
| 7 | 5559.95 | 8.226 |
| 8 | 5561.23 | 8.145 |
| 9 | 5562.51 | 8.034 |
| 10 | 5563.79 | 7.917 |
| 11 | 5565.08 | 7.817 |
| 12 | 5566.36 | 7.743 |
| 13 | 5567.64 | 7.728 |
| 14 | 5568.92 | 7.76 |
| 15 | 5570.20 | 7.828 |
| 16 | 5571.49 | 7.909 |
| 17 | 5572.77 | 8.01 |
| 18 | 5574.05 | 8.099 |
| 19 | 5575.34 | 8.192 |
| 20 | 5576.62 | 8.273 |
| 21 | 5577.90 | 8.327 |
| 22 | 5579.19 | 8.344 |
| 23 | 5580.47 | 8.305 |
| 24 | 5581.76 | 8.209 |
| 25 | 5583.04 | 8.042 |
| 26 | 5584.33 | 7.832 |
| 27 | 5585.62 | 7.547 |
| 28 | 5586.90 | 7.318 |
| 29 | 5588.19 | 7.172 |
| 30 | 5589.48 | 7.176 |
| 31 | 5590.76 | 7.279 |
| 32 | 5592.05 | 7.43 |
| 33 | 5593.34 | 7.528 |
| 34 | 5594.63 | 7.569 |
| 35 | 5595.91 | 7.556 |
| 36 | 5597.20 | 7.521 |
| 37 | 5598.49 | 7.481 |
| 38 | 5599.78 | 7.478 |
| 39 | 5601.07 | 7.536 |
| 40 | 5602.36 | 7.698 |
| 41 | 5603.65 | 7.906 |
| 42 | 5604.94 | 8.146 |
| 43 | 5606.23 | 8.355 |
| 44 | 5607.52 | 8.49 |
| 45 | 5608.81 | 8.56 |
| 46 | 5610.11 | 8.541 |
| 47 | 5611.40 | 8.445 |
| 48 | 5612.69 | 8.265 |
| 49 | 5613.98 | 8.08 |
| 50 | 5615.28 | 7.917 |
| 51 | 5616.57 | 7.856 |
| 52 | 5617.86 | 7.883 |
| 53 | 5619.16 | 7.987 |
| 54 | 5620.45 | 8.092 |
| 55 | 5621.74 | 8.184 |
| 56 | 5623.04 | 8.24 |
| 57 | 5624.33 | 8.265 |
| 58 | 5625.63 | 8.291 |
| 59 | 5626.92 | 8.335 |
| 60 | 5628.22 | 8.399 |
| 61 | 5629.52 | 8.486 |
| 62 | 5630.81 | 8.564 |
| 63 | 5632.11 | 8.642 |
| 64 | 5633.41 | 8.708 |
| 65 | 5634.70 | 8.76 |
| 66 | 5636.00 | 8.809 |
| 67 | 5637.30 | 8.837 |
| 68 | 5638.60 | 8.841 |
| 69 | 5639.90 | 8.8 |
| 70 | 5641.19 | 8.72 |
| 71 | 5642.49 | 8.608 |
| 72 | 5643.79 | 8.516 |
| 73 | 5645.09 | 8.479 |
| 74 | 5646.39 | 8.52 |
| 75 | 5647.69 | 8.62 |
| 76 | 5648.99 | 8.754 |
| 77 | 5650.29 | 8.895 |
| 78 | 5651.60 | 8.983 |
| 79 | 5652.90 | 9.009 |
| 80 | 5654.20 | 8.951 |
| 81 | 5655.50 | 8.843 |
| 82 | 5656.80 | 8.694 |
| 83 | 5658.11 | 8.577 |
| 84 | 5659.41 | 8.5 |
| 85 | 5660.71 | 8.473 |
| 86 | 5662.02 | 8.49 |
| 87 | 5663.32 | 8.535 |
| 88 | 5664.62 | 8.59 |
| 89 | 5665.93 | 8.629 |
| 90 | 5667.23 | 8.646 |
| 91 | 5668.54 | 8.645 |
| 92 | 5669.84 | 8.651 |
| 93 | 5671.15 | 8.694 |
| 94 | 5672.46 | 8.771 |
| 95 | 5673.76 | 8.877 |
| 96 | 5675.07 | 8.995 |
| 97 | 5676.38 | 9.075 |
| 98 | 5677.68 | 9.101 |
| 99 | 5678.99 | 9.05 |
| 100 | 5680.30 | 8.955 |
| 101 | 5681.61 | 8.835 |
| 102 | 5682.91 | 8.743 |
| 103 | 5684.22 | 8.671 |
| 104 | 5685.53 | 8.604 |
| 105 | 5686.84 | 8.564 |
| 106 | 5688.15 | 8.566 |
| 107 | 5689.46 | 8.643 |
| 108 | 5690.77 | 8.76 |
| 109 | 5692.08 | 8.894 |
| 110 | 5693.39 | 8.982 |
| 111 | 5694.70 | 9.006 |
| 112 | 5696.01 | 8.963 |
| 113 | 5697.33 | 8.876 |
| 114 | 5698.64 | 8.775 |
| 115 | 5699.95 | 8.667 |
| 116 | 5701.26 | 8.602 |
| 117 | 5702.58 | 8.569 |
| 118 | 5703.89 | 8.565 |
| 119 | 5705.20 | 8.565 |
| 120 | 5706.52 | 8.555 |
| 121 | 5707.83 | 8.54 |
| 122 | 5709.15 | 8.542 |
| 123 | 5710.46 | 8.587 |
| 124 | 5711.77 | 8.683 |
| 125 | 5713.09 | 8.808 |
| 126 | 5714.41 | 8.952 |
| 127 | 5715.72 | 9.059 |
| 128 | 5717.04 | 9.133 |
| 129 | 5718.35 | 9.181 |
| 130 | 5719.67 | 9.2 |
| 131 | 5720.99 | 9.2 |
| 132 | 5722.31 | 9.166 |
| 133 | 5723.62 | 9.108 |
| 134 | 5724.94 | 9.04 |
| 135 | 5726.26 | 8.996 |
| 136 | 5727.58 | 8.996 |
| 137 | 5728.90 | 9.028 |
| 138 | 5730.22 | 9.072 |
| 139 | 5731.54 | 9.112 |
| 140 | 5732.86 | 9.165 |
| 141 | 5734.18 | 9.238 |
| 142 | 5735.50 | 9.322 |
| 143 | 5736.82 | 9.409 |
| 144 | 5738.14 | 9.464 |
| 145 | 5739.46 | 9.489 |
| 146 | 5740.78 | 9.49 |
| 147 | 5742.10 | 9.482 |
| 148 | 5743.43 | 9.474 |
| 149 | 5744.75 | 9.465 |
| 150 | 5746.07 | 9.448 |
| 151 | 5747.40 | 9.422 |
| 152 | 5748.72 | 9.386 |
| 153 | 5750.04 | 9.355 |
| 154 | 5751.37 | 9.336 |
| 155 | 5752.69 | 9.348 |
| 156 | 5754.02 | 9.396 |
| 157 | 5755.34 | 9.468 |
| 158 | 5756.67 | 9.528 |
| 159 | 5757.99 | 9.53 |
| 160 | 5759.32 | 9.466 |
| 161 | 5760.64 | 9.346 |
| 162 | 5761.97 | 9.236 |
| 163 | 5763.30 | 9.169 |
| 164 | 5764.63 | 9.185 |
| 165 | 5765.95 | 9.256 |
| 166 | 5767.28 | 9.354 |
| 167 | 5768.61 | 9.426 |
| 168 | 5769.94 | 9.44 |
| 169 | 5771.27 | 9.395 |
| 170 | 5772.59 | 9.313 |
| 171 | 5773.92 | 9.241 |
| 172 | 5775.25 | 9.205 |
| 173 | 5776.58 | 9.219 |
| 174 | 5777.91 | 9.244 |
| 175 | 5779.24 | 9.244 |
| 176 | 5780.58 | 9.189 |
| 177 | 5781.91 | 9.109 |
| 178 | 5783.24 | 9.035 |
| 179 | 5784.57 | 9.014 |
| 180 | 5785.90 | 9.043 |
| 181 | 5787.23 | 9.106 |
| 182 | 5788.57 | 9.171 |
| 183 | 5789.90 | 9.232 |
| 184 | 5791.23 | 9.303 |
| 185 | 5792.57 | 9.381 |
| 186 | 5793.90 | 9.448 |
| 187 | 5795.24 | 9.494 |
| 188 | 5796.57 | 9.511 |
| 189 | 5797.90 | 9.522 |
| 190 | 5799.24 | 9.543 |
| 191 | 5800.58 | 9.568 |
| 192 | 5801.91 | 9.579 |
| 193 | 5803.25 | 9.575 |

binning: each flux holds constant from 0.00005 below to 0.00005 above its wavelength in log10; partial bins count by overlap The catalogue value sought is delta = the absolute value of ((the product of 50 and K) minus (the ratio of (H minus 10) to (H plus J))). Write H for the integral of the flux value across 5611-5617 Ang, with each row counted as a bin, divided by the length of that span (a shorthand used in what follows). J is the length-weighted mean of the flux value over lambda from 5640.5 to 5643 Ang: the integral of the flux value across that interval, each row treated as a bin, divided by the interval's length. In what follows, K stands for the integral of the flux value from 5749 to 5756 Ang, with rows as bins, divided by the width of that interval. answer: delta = 469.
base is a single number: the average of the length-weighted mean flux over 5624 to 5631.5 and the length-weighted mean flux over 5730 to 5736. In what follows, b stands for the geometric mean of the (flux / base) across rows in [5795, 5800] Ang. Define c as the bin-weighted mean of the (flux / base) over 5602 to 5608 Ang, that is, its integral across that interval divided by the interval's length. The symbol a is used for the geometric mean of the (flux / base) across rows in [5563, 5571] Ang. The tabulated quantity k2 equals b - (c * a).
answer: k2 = 0.26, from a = 0.887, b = 1.08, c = 0.93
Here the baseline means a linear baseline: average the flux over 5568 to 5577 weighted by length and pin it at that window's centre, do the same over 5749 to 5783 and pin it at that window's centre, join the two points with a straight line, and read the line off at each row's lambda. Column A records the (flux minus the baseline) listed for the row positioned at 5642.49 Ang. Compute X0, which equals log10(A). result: -0.87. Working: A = 0.14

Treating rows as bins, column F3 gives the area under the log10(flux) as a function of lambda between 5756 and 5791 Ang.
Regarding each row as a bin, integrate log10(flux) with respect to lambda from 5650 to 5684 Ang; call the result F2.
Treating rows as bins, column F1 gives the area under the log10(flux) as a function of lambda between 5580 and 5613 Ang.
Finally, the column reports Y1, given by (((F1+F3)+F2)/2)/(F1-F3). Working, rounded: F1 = 29.4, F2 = 32.1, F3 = 33.8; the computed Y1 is -11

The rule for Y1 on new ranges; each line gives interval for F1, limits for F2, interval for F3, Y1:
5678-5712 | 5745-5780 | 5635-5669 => 755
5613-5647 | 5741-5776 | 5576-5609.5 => 30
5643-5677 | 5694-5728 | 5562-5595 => 19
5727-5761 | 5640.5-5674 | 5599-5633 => 24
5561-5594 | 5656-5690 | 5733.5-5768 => -12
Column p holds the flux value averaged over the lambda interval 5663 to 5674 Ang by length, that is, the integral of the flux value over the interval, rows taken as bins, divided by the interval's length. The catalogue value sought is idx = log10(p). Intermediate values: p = 8.7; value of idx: 0.94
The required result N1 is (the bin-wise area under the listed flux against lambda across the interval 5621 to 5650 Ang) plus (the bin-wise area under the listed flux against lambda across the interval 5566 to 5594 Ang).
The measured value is 467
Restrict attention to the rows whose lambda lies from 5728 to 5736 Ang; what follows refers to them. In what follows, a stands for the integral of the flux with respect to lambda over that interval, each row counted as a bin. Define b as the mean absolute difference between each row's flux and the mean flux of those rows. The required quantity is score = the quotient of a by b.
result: 856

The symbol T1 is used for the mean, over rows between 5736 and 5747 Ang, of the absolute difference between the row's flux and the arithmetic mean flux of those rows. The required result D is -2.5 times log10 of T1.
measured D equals 4.3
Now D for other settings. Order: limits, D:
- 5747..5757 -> 3.2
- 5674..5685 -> 2.2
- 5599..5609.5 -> 1.1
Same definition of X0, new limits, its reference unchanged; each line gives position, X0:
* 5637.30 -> -0.40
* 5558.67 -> -0.40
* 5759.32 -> -0.71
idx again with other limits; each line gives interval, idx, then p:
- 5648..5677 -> 0.94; 8.7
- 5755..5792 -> 0.97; 9.3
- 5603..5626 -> 0.91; 8.2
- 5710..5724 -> 0.95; 9.0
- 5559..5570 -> 0.90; 7.9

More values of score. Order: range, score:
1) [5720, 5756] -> 2163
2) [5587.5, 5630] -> 911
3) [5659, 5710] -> 2795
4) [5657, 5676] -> 1539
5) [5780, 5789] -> 1478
